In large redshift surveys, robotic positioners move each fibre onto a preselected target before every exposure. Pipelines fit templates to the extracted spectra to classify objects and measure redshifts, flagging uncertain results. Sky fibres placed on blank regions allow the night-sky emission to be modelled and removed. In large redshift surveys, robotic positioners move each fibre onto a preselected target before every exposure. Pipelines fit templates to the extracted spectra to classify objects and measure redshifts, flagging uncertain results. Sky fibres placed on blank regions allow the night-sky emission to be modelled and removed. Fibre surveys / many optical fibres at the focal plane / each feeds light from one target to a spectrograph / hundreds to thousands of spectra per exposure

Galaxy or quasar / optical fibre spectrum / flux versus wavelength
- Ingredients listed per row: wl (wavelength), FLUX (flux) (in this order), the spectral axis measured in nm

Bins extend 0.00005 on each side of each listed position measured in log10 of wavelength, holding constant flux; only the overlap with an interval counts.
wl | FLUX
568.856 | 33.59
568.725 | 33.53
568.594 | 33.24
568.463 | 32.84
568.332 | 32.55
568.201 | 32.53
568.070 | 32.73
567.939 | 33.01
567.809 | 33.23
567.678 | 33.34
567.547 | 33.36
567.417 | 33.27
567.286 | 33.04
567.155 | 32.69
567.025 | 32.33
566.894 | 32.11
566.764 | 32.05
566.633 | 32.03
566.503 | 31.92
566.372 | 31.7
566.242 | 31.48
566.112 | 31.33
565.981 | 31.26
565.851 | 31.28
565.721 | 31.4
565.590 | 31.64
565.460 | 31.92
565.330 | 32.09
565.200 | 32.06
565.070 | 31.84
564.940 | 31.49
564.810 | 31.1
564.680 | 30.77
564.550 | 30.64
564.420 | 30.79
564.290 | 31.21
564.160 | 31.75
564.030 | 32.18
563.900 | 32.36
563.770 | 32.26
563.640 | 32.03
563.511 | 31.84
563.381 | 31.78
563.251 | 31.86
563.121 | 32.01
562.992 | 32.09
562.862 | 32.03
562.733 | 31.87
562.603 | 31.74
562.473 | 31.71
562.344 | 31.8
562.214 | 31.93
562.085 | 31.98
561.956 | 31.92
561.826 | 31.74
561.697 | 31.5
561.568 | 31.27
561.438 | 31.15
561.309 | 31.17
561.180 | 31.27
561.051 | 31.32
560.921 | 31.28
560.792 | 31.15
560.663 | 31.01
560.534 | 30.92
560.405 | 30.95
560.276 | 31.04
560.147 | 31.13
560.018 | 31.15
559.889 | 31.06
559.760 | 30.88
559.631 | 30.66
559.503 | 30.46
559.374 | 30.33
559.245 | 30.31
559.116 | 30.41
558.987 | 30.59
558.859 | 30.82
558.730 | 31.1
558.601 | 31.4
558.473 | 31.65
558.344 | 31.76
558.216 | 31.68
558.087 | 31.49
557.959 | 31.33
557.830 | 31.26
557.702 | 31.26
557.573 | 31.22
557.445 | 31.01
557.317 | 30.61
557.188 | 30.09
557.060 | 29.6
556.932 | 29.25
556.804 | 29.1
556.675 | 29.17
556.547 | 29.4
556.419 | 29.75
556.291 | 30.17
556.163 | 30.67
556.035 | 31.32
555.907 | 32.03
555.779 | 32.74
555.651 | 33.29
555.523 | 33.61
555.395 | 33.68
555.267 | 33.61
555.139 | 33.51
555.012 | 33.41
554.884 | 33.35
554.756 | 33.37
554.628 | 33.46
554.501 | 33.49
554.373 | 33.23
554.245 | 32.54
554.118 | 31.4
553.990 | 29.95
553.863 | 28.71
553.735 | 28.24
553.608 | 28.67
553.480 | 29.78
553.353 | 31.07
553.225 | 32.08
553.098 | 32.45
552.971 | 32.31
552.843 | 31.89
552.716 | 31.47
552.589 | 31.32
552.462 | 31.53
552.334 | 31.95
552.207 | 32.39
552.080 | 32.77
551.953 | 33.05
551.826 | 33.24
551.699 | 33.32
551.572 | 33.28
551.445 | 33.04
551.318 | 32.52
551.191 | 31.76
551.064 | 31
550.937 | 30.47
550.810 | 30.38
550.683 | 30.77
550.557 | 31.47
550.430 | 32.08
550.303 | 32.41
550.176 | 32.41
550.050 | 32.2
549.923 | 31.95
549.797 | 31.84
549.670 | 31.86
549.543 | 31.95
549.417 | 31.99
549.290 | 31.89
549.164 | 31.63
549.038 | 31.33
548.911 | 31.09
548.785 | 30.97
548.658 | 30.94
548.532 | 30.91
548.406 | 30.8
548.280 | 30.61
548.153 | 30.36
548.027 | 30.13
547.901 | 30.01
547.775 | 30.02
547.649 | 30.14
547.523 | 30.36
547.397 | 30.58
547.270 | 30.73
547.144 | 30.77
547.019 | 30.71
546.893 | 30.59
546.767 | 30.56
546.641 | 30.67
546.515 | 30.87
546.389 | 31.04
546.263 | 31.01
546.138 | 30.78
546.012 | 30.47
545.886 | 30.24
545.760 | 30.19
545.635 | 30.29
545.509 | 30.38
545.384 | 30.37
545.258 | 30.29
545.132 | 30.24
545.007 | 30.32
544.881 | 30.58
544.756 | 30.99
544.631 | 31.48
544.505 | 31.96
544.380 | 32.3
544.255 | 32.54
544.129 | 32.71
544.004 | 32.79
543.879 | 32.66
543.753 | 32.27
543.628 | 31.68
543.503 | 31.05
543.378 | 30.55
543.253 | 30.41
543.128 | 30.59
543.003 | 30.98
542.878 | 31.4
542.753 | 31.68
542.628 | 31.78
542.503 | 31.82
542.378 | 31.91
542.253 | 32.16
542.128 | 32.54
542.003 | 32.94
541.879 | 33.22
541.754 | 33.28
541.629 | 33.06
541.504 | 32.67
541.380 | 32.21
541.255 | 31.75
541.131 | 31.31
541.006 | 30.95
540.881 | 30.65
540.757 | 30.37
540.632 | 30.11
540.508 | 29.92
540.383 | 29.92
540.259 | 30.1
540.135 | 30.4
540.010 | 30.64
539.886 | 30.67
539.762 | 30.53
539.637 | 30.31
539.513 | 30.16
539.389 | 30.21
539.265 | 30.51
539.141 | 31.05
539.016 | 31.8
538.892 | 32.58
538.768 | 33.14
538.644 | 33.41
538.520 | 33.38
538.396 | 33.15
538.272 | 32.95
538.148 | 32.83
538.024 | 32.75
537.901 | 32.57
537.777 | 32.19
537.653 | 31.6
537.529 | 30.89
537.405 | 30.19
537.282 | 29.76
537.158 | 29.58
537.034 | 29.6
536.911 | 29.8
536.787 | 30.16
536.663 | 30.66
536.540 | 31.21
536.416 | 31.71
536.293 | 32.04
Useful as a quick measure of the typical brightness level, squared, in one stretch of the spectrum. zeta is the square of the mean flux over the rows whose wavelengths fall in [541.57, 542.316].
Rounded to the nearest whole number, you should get 1080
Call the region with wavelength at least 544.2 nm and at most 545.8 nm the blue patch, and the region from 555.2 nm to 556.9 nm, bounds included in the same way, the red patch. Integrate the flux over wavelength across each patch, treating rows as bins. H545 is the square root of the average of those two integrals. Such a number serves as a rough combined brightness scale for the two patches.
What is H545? 7.17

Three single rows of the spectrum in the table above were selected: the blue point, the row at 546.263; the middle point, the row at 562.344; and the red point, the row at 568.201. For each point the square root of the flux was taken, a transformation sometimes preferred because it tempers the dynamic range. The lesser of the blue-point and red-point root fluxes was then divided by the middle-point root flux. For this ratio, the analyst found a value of 0.988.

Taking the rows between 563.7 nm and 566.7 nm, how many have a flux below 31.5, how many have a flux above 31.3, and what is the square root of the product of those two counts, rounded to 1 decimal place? 13.3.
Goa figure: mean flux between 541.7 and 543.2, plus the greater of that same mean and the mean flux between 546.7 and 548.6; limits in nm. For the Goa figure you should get 64.0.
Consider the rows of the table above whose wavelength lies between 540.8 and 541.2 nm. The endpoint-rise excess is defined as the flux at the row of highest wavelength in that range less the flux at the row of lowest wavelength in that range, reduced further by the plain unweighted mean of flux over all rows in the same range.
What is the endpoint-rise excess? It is -30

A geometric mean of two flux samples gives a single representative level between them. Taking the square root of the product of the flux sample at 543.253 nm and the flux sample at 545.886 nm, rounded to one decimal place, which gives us 30.3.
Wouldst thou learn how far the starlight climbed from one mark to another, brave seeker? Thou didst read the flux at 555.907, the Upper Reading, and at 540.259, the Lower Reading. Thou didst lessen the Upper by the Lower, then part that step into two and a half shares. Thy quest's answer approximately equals 0.77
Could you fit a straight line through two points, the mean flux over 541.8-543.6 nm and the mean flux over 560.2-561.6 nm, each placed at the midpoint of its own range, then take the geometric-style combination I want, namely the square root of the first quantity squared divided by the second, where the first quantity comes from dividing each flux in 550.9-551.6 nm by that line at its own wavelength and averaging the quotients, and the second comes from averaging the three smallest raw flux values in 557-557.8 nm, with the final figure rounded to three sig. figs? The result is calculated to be 0.186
